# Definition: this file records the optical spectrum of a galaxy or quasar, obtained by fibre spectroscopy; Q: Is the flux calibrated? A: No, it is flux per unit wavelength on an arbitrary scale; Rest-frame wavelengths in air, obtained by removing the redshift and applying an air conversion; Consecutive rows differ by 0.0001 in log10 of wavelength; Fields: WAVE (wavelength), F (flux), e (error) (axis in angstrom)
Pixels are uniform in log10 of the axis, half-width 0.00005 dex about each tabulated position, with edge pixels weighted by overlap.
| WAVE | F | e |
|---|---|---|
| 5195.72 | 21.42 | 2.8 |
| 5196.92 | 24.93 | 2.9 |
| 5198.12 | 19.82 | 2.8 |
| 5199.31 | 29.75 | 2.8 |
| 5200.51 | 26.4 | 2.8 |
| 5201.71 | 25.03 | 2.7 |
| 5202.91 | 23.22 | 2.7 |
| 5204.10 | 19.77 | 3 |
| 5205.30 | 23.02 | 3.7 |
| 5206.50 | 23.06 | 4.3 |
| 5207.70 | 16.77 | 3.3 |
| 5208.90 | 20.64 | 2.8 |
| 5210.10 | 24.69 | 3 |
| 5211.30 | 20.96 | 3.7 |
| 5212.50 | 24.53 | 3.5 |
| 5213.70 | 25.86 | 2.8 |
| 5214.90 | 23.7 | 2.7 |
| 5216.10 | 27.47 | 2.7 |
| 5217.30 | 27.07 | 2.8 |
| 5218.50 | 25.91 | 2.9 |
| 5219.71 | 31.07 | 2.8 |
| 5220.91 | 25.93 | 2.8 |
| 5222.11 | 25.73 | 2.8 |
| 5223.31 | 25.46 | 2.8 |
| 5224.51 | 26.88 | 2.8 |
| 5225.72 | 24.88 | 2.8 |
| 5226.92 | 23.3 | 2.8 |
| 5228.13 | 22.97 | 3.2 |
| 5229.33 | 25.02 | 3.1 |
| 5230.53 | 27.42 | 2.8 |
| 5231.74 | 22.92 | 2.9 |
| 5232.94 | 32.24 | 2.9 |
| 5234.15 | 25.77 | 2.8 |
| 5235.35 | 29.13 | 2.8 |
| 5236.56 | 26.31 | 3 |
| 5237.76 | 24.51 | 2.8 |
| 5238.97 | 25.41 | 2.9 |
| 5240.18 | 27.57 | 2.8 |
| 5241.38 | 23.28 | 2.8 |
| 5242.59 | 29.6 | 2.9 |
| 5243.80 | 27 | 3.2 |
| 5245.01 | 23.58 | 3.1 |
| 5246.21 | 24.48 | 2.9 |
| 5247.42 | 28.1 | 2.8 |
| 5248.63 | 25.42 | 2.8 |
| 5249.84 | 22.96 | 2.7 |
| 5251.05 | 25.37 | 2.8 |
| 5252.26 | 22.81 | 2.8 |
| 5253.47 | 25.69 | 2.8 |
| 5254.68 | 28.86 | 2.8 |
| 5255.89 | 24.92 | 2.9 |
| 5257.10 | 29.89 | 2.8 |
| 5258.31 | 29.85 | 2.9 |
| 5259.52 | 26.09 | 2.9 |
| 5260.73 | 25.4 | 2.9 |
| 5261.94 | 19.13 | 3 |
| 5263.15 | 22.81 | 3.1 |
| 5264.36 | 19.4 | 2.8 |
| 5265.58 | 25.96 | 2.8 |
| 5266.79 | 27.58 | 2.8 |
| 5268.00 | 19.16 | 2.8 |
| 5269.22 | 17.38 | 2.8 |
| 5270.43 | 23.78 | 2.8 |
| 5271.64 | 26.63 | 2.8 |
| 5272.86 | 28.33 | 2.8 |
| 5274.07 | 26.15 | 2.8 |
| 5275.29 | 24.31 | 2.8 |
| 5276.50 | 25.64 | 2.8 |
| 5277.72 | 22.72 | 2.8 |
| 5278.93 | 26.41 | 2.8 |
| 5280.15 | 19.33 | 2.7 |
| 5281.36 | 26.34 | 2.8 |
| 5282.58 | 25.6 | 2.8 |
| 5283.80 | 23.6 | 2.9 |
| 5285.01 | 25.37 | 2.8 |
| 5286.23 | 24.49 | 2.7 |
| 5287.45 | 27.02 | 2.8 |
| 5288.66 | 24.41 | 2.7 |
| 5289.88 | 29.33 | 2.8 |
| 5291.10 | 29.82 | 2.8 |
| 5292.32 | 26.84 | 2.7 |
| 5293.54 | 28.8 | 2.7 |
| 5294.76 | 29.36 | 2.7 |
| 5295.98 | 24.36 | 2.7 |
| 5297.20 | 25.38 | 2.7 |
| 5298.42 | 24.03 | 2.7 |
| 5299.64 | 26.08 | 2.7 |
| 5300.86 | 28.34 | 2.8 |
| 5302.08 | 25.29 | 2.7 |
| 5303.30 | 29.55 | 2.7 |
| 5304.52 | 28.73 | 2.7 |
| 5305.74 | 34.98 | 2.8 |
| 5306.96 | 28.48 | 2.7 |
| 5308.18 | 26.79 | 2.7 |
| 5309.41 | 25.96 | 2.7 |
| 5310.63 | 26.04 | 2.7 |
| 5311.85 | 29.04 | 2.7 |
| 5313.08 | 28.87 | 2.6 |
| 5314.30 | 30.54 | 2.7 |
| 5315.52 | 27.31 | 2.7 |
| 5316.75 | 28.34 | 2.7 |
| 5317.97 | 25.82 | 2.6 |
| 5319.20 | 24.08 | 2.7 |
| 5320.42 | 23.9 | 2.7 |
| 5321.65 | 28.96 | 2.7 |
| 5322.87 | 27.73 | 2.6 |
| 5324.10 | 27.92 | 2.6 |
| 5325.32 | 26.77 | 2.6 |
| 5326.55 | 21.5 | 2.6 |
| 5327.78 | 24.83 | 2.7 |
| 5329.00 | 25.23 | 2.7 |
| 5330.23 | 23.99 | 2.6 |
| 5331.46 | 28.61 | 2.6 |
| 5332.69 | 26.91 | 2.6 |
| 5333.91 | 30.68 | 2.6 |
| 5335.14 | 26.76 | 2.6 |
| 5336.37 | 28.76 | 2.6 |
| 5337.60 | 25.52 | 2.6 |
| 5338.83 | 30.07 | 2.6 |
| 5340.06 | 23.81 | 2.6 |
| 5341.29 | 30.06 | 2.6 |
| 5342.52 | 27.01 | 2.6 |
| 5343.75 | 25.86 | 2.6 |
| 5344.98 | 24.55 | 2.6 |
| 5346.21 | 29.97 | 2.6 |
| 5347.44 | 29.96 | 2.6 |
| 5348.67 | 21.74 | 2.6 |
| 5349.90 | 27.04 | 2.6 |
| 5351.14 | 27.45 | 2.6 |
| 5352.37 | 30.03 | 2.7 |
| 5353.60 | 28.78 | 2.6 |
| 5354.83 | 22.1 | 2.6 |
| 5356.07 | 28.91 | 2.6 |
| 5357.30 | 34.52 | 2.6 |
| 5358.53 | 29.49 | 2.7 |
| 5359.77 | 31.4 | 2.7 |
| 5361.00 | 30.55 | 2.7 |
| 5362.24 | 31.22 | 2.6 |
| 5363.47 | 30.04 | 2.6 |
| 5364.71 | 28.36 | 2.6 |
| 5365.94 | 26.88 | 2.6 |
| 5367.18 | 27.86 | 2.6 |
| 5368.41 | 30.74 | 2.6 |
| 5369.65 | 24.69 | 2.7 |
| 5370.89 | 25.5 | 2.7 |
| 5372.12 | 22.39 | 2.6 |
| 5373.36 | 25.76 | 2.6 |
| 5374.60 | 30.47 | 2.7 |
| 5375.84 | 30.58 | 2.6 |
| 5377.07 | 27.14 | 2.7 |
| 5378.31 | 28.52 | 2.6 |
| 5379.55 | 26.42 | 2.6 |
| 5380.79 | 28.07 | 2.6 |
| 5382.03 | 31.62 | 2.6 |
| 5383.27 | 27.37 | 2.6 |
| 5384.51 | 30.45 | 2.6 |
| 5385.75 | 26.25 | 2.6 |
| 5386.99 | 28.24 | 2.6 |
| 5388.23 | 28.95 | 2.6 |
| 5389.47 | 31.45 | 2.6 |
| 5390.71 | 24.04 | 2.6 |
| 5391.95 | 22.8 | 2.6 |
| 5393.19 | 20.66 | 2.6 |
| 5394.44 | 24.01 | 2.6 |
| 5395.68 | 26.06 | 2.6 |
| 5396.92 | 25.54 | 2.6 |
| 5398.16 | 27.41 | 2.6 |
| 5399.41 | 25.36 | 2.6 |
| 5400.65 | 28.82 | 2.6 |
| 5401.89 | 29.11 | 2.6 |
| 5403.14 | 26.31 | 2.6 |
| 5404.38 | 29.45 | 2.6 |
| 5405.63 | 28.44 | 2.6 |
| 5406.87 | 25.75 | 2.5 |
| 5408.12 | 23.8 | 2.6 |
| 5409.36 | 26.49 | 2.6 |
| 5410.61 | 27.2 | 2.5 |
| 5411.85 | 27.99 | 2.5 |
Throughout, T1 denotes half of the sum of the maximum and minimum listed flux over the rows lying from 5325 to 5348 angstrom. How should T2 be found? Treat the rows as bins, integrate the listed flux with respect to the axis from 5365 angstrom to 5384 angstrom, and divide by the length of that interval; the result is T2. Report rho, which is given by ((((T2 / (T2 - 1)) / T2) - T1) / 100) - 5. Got -5.261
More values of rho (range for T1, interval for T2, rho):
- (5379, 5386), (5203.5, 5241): -5.289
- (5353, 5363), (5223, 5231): -5.283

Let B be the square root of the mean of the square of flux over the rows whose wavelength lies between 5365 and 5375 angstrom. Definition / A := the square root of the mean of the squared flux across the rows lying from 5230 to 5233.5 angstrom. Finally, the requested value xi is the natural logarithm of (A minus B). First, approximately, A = 27.8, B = 26.9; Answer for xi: -0.1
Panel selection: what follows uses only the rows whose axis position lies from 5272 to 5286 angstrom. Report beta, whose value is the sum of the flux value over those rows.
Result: 274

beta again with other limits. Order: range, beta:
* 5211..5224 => 284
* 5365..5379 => 301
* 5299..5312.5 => 309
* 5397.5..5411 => 298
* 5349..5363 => 321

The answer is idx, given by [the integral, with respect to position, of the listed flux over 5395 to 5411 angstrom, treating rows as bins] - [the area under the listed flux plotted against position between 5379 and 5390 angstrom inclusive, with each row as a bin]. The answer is 114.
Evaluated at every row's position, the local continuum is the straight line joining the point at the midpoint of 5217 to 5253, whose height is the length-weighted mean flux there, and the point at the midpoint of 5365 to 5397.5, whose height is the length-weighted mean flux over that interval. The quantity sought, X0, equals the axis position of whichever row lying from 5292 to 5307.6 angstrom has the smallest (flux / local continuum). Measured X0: 5298.42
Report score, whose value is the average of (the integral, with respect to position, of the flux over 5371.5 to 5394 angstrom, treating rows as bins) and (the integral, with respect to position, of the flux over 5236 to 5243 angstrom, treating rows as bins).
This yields 398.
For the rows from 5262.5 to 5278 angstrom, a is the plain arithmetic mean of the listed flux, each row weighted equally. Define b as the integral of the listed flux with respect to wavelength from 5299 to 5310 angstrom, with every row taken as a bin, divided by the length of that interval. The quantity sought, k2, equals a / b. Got 0.84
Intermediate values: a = 23.8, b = 28.2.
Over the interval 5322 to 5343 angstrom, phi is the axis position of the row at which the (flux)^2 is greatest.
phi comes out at 5333.91 angstrom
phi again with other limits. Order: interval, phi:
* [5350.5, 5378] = 5357.30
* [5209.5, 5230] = 5219.71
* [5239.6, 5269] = 5257.10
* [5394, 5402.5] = 5401.89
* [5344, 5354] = 5352.37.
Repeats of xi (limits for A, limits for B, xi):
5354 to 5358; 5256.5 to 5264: 1.1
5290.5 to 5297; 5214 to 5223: 0.1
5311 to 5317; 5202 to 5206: 1.9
